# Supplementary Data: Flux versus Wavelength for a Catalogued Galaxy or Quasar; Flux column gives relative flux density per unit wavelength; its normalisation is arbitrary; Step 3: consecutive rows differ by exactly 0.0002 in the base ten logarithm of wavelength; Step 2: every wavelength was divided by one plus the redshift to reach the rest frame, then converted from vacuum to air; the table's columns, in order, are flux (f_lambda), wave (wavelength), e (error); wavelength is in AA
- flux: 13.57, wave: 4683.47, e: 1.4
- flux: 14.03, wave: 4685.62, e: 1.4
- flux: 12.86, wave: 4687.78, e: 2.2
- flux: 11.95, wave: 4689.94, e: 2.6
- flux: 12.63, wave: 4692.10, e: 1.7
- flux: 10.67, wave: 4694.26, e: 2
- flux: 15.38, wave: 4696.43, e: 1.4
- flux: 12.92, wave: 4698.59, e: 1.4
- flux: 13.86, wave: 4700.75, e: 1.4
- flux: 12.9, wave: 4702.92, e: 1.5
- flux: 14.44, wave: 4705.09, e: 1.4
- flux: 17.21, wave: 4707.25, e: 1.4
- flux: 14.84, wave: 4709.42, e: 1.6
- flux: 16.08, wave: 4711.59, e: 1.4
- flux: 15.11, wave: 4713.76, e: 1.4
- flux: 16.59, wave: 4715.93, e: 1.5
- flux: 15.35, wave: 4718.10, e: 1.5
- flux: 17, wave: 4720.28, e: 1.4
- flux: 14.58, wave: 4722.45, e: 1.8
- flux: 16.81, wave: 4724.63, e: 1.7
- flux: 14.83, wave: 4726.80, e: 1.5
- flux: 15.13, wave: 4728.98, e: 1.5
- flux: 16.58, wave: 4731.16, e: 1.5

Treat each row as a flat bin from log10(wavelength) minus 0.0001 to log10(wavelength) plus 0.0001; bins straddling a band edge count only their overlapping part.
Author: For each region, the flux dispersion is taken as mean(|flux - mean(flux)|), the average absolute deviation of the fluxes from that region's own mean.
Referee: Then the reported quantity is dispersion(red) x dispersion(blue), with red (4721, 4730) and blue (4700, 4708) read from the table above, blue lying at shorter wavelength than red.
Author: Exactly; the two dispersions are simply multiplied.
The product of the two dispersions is 1.0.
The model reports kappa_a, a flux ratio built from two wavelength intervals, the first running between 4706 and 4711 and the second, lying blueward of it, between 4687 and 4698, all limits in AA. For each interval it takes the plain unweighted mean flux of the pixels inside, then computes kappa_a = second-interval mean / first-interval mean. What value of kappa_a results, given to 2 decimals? 0.79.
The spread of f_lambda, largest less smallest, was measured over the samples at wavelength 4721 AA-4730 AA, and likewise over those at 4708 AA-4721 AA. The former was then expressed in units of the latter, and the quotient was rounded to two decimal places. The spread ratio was 1.03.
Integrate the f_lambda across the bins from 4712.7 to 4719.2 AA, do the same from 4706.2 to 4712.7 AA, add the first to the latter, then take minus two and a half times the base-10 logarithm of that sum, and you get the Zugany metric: -5.79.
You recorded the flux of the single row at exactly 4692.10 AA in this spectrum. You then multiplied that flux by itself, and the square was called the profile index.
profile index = 160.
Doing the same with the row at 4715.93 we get 275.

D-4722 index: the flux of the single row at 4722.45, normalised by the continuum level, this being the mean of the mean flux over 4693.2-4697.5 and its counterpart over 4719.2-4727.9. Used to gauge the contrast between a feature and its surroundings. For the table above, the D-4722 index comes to 1.01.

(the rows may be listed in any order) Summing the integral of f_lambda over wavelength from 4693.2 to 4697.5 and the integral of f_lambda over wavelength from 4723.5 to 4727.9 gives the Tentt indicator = 125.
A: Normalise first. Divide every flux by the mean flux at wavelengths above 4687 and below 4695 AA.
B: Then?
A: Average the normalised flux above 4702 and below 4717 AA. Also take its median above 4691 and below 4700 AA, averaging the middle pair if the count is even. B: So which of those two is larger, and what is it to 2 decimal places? 1.27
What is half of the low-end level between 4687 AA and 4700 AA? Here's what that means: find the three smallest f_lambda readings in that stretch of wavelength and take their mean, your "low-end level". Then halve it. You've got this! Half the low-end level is 5.9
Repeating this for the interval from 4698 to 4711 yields 6.6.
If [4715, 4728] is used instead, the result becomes 7.5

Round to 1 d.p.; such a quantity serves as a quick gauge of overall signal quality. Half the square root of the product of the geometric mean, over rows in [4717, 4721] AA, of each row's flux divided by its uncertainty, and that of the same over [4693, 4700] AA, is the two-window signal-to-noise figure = 4.8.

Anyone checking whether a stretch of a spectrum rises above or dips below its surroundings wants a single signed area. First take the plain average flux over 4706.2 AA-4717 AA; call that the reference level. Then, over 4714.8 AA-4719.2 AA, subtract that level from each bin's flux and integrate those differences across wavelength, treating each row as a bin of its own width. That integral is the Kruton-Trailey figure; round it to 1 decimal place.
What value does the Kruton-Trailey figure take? 0.0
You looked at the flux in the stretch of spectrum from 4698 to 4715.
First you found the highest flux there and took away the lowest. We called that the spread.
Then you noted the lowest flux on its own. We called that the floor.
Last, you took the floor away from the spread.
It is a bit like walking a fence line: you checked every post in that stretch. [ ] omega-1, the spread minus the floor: -8.6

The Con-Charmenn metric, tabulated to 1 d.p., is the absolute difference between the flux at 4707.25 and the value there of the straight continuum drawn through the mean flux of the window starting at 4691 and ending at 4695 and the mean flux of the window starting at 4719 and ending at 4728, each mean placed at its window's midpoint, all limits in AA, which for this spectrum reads 3.6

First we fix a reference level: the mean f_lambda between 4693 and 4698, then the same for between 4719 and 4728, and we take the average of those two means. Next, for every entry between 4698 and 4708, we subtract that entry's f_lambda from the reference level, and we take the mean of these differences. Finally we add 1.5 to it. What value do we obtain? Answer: 1.65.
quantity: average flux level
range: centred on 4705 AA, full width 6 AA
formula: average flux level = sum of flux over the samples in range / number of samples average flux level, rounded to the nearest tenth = 14.8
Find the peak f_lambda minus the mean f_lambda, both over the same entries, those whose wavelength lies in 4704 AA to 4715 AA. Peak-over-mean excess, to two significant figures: 1.7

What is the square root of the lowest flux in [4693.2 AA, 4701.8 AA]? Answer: 3.27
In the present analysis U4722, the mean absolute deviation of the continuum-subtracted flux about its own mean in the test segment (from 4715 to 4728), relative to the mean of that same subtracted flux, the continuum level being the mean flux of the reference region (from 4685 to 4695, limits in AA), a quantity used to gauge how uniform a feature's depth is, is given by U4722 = 0.27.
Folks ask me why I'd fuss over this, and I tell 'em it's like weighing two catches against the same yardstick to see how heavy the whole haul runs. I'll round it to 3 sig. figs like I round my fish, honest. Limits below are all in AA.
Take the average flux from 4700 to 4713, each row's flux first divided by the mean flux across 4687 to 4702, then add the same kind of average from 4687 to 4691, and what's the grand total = 2.12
